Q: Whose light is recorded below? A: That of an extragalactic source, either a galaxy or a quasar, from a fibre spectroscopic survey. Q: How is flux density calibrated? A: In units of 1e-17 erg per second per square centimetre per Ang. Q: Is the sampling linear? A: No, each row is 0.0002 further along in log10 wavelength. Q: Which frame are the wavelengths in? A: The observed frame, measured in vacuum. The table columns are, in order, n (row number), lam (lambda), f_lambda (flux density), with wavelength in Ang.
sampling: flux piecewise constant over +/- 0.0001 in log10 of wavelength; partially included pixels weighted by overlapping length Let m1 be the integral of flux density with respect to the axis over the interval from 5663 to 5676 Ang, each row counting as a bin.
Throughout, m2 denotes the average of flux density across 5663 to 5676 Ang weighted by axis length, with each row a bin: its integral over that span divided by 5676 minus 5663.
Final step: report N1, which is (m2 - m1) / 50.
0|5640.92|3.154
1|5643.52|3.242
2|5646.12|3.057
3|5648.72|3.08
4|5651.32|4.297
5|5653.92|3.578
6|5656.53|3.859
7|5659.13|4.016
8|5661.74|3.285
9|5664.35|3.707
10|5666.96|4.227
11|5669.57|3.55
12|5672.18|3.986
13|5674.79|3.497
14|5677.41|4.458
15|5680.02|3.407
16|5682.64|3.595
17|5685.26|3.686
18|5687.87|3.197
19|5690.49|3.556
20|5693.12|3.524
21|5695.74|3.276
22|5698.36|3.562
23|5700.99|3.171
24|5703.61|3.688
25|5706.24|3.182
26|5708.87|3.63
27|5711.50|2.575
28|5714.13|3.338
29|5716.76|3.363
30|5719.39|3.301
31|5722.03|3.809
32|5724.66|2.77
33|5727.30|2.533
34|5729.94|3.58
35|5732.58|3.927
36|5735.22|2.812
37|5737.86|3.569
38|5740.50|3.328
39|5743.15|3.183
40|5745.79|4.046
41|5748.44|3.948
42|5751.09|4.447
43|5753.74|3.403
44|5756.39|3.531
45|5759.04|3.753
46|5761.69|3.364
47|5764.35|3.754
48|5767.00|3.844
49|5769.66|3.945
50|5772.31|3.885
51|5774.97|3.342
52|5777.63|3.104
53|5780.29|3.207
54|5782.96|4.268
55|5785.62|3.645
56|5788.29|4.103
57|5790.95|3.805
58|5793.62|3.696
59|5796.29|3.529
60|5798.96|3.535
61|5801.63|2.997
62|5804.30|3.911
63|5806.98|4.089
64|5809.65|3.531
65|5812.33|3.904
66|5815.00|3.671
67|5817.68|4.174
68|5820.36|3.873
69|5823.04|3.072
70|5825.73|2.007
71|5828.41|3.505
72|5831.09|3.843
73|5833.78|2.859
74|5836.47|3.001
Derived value -0.91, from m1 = 49.3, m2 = 3.8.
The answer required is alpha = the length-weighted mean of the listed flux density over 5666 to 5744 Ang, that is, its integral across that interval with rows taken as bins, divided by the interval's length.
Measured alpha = 3.44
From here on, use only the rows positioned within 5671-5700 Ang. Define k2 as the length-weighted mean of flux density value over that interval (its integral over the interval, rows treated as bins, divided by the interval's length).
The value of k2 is 3.61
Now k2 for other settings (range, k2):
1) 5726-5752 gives 3.52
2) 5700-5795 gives 3.53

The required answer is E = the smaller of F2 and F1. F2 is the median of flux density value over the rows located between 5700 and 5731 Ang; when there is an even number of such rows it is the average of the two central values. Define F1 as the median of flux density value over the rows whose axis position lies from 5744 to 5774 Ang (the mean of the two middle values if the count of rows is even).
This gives 3.32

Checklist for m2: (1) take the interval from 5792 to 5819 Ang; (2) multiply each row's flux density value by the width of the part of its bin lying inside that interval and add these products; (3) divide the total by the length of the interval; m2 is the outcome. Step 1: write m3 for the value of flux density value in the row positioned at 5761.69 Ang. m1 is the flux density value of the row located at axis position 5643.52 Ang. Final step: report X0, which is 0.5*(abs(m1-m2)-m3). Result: -1.45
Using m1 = 3.242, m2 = 3.70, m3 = 3.364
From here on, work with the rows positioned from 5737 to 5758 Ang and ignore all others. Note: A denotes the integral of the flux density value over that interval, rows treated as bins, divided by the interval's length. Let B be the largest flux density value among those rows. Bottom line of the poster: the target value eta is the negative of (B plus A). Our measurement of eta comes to -8.13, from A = 3.69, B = 4.447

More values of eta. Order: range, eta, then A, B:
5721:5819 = -8.07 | 3.62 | 4.447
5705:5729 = -6.98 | 3.17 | 3.809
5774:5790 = -7.89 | 3.62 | 4.268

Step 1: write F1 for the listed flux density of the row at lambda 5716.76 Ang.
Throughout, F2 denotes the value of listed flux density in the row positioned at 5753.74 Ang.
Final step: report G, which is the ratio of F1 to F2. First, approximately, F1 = 3.363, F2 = 3.403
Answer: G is 0.99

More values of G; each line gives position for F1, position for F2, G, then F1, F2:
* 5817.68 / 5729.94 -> 1.17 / 4.174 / 3.58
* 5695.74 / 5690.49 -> 0.92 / 3.276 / 3.556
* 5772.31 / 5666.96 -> 0.92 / 3.885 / 4.227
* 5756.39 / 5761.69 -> 1.05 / 3.531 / 3.364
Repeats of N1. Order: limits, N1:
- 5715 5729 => -0.82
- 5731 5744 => -0.81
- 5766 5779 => -0.87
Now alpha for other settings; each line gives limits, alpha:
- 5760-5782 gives 3.57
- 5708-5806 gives 3.54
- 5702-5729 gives 3.22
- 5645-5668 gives 3.68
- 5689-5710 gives 3.44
